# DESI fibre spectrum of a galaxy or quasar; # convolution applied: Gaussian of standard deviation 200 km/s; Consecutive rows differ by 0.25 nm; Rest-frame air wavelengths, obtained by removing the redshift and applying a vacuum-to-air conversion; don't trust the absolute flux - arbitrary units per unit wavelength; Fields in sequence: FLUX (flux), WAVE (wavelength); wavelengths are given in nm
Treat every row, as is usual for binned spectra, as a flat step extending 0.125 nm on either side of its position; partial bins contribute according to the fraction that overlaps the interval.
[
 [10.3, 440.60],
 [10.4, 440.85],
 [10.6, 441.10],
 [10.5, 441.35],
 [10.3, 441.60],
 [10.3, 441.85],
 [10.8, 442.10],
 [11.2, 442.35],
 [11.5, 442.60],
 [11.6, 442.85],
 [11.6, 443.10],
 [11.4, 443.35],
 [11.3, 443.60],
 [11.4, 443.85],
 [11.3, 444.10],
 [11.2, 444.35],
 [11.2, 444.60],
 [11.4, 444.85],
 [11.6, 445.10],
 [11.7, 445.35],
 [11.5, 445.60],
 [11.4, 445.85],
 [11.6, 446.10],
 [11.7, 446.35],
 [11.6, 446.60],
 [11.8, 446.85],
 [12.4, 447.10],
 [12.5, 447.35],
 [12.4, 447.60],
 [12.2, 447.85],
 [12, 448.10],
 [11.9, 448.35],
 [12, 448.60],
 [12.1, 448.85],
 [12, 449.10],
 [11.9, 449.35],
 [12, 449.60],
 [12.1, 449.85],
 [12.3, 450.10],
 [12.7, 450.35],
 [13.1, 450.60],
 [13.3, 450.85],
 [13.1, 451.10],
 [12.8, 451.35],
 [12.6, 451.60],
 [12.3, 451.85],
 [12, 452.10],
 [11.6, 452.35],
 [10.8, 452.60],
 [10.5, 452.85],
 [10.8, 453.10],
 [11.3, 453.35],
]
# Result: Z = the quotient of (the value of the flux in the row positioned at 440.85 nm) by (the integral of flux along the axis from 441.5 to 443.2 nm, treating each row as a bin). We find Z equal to 0.554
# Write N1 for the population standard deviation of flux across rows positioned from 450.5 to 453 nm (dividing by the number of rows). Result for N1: 0.9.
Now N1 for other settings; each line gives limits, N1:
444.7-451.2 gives 0.5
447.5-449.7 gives 0.1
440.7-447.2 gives 0.5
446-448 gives 0.4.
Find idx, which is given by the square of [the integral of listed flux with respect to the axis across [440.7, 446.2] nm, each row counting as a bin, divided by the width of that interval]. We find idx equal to 125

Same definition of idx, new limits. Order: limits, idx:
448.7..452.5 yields 153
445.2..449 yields 142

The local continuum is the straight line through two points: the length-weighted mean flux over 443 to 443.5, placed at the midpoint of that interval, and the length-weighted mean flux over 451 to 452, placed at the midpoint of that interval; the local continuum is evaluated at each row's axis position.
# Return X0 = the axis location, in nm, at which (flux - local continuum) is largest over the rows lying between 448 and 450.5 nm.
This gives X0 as 450.35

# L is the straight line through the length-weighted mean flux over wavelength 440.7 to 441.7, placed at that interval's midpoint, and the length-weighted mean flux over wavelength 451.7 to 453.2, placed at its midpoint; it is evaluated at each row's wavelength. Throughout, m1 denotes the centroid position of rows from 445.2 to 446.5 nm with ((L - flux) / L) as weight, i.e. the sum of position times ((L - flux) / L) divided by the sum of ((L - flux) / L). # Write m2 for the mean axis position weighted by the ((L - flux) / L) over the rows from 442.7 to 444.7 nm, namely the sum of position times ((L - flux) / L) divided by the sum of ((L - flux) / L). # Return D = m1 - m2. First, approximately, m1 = 445.84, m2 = 443.58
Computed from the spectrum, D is 2.27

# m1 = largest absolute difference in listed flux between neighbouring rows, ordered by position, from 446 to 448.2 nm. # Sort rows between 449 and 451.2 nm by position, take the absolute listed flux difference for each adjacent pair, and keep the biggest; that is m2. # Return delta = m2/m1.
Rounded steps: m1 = 0.60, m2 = 0.4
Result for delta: 0.7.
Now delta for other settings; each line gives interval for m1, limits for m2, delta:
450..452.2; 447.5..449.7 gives 0.5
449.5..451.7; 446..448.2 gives 1.5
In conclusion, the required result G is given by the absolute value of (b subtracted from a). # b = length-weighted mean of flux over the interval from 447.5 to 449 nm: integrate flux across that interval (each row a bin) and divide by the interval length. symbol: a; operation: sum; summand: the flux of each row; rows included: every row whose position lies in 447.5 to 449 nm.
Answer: 61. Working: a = 73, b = 12.1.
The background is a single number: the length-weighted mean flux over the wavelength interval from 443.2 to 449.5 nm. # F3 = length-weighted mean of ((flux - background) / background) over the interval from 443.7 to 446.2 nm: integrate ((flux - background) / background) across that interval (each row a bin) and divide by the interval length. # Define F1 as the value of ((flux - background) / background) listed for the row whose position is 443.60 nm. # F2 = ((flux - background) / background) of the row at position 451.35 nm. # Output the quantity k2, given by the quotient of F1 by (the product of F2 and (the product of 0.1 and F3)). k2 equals 156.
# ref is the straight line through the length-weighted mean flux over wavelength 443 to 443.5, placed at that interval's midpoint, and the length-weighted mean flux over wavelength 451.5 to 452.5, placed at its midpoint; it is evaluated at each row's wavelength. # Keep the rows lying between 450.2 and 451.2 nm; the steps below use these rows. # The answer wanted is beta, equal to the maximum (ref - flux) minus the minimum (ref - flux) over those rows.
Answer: 0.57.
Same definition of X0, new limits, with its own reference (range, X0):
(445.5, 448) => 447.35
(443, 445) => 443.10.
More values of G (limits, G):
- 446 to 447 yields 35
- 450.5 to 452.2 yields 76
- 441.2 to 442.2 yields 31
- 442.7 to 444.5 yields 68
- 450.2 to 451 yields 26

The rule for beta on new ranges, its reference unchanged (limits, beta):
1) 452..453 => 1.55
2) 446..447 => 0.18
